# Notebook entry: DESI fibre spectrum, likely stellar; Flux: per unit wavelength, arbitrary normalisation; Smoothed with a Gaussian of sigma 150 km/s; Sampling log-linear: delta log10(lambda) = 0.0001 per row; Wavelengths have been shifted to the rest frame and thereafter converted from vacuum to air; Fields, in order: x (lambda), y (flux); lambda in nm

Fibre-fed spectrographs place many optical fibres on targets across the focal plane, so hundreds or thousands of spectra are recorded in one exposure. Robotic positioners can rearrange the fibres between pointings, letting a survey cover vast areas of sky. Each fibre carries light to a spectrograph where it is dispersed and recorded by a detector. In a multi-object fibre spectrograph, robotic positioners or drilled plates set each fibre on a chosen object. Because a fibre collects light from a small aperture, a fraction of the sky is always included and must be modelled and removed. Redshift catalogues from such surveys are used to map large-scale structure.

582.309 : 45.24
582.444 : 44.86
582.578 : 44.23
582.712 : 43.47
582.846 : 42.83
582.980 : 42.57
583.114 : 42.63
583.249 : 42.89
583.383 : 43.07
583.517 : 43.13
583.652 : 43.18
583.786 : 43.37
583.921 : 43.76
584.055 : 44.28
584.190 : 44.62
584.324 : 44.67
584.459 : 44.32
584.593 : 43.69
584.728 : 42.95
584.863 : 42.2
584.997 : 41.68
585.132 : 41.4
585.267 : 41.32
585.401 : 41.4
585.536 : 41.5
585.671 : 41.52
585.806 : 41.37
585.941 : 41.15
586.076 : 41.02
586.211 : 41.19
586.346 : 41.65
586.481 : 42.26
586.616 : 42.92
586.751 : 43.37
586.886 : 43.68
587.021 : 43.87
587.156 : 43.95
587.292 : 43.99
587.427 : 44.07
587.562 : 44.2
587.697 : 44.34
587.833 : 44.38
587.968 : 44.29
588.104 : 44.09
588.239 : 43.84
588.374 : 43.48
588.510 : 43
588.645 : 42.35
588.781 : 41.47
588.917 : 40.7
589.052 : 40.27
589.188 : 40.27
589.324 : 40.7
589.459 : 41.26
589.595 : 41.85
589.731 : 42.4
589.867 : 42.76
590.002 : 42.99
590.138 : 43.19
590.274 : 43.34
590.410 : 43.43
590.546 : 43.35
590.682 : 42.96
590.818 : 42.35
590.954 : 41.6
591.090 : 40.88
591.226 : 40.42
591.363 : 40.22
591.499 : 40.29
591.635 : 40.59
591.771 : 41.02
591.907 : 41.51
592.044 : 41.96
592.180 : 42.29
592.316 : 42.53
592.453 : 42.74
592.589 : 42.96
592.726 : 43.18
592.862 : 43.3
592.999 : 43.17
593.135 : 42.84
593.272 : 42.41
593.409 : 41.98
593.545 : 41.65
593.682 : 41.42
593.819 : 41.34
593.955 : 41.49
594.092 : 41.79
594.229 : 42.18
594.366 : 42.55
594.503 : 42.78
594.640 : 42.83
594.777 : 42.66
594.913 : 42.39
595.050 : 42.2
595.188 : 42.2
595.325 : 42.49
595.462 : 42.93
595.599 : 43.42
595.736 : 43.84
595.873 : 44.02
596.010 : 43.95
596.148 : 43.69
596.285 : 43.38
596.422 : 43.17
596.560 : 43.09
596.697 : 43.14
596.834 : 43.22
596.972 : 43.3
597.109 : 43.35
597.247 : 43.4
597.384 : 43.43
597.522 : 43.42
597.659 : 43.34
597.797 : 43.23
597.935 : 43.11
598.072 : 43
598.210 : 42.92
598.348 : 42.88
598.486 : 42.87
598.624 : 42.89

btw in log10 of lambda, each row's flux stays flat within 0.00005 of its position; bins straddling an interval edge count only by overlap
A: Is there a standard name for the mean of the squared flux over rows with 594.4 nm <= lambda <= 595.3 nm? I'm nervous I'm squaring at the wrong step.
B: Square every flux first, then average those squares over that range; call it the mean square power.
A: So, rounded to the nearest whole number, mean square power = 1807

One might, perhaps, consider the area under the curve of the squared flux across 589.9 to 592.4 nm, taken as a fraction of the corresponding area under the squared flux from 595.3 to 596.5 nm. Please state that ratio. 1.9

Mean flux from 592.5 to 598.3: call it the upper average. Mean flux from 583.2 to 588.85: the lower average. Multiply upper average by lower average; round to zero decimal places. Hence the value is 1842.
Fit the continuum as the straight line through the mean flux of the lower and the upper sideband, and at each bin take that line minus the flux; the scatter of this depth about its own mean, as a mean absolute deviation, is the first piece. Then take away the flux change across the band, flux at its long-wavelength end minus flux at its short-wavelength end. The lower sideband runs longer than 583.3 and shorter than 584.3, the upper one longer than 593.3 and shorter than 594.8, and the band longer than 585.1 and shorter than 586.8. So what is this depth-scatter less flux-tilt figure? -1.4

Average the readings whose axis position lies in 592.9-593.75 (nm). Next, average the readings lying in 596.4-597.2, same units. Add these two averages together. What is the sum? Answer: 85.5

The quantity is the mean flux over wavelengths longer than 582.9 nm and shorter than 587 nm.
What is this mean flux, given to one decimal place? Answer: 42.6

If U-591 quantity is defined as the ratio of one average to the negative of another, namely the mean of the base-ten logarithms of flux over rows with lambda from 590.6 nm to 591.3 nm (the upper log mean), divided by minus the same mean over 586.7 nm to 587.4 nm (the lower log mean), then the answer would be -0.99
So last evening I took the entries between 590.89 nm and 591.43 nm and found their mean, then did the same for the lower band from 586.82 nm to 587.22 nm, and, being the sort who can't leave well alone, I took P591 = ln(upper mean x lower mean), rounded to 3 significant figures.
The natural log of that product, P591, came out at 7.49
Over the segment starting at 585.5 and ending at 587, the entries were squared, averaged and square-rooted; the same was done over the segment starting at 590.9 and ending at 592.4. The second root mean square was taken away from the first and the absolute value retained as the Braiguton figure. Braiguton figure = 0.76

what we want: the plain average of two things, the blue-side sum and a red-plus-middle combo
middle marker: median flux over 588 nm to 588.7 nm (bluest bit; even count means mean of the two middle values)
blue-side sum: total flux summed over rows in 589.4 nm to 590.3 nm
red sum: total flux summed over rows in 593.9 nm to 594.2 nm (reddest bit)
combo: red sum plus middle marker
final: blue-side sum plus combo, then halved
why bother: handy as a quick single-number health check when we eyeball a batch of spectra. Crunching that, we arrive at 212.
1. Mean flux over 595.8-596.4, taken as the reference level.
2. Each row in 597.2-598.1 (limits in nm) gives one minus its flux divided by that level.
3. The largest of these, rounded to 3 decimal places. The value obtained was 0.017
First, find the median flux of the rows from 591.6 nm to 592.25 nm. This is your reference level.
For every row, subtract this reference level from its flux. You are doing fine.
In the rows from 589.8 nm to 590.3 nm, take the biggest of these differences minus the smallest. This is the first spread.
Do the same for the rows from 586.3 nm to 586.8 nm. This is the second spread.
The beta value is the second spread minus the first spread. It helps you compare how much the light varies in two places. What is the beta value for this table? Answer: 1.1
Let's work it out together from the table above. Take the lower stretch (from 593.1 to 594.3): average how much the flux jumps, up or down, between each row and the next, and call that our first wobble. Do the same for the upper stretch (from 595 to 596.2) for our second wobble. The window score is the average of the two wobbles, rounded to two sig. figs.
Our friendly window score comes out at 0.28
